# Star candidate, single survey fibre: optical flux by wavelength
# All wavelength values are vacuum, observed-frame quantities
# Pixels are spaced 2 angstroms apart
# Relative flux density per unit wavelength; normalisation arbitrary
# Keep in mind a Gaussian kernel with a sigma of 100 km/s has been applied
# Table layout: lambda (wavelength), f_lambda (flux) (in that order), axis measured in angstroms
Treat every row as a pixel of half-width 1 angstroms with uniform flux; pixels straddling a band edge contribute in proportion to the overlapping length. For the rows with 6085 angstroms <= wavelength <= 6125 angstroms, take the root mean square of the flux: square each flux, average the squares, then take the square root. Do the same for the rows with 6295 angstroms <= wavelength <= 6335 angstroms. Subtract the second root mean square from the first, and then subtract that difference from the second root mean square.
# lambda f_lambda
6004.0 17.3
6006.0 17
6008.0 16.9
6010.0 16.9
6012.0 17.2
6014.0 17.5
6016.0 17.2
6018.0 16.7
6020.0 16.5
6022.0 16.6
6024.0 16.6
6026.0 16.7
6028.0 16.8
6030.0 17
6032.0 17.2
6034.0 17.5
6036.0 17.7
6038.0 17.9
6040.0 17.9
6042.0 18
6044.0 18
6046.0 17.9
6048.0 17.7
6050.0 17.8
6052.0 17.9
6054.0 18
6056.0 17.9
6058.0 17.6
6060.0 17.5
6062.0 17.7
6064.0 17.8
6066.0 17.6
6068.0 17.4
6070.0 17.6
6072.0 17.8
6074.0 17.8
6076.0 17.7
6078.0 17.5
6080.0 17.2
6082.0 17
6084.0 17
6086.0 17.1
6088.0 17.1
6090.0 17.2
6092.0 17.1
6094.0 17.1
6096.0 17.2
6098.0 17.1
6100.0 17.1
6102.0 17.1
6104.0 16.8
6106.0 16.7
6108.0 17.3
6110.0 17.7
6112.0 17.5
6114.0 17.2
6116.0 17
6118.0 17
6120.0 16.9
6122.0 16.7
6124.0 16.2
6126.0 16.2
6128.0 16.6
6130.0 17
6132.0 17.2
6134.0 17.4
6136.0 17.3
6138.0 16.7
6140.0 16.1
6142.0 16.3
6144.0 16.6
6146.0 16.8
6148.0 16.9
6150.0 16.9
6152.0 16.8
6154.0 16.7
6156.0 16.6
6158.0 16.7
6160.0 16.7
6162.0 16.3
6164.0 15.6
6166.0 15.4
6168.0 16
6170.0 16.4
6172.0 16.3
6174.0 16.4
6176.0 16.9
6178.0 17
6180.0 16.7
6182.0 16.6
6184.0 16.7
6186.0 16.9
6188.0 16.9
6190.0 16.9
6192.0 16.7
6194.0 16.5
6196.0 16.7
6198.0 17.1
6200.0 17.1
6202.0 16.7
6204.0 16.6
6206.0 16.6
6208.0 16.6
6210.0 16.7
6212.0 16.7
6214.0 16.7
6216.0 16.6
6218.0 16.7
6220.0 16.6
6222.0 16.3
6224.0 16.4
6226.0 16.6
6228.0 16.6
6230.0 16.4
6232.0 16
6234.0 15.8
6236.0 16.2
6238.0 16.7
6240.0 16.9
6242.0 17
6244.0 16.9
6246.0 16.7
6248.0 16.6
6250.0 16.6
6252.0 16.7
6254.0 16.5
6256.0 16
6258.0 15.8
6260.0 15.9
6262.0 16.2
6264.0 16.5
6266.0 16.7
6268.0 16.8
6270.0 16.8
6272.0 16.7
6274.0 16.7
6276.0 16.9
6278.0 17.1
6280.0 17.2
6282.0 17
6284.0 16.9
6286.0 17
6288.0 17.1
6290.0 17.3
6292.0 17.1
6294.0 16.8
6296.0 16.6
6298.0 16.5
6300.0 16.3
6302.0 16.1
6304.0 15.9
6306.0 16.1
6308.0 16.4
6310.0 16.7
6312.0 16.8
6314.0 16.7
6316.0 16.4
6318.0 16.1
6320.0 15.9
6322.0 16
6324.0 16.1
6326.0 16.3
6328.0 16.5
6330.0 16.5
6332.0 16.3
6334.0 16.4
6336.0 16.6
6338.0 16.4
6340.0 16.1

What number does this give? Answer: 15.61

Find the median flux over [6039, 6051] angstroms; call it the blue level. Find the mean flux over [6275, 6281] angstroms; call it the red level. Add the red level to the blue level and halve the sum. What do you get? 17.5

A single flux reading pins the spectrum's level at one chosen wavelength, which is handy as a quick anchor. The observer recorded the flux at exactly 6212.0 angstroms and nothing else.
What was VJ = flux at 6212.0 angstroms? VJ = 16.7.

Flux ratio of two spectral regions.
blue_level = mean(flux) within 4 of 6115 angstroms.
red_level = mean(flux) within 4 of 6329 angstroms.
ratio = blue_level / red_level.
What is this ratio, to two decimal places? 1.05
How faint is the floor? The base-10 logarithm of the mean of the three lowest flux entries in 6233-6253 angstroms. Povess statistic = 1.21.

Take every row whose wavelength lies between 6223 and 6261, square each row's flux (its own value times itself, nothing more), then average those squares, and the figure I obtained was 270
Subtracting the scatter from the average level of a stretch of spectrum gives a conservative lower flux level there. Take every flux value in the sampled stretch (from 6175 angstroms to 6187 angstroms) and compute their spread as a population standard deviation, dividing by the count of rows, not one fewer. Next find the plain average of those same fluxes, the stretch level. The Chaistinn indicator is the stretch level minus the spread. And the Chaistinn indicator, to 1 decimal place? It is 16.7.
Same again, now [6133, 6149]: 16.3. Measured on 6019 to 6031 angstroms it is 16.5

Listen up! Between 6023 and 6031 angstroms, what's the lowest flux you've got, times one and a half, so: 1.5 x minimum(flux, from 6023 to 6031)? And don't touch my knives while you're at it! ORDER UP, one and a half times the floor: 24.9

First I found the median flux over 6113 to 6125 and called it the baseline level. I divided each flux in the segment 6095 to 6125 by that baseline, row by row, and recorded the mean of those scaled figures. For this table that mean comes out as 1.00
